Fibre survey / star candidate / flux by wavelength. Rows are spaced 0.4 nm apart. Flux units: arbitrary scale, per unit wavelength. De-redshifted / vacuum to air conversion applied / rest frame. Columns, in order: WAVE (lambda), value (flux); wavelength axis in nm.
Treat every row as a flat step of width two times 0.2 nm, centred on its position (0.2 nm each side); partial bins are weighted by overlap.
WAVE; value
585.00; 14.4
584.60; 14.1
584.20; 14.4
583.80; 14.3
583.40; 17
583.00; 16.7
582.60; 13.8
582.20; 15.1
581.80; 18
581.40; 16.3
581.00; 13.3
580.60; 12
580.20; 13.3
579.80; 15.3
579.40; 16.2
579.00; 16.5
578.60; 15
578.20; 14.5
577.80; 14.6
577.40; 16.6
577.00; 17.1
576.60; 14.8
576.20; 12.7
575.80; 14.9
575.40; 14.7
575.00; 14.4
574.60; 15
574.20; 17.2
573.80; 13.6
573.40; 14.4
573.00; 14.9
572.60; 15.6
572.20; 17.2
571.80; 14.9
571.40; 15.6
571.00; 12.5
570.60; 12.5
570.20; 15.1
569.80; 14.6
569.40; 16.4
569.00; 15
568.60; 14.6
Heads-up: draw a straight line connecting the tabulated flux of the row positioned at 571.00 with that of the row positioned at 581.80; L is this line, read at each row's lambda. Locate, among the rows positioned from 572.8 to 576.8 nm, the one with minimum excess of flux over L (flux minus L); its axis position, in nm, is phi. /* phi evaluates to 576.20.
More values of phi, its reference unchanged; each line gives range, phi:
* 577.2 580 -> 579.80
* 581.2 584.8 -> 584.60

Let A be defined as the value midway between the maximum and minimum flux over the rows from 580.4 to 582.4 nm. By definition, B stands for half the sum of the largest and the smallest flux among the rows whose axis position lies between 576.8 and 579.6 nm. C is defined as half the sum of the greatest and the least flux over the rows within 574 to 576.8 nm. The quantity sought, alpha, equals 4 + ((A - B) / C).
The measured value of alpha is 3.95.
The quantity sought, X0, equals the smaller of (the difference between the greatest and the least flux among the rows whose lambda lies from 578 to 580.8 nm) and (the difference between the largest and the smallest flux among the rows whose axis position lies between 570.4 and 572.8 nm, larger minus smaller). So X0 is 4.5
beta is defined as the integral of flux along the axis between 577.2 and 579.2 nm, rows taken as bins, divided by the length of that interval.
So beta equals 15.4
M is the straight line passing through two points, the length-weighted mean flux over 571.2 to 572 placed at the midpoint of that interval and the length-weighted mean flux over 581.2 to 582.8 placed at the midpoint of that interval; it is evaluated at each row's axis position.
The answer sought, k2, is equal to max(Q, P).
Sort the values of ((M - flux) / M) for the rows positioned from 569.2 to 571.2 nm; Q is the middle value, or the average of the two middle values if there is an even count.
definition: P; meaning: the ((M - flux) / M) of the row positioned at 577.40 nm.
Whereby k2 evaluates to 0.037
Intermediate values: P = -0.067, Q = 0.037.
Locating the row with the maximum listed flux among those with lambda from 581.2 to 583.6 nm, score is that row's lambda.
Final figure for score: 581.80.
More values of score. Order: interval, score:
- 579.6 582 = 581.80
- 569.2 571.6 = 569.40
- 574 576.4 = 574.20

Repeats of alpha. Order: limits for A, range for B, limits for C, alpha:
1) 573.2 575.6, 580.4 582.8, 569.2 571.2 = 4.03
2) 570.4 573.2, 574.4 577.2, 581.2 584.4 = 4.00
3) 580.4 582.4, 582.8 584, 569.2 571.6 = 3.96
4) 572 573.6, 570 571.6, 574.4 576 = 4.12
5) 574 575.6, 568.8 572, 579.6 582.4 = 4.09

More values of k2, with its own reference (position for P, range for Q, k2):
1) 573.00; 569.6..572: 0.030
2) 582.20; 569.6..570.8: 0.045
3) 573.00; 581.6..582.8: 0.045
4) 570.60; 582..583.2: 0.177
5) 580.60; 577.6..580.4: 0.237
